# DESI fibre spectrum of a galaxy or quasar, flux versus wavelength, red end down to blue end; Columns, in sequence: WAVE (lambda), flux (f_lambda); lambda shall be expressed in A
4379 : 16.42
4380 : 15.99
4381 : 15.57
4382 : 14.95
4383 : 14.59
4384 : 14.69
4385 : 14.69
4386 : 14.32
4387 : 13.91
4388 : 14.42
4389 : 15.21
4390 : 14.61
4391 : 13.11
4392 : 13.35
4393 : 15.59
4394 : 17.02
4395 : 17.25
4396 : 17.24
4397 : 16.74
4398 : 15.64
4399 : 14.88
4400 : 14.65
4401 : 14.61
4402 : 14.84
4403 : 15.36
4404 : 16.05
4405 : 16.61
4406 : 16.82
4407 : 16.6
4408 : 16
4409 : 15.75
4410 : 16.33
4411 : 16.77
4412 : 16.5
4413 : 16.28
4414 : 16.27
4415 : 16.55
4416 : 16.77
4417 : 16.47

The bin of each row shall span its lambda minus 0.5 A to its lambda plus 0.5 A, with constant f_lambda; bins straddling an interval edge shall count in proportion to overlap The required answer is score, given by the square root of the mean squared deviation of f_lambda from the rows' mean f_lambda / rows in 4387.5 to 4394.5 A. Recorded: 1.24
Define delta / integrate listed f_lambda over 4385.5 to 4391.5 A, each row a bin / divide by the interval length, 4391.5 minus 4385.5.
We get 14.3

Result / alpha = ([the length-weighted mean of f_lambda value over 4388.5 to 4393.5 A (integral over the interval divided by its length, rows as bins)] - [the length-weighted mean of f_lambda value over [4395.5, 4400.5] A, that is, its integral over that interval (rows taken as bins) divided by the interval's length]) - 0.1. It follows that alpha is -1.56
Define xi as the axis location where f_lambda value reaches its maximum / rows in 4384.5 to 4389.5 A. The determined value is 4389 A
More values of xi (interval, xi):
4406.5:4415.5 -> 4411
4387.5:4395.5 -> 4395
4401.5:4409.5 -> 4406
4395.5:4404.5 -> 4396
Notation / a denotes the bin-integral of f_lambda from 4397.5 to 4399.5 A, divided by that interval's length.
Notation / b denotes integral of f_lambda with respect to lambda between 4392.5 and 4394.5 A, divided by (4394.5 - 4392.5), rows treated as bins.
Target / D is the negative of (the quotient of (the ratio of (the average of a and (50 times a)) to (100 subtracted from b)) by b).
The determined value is 0.29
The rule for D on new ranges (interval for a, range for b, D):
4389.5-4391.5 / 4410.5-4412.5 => 0.25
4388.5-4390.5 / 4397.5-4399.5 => 0.29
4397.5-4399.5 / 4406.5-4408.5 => 0.29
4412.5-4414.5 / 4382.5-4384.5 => 0.33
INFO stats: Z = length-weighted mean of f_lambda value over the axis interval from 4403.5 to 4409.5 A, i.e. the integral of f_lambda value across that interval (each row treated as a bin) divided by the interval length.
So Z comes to 16.3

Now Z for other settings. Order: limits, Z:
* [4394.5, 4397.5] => 17.1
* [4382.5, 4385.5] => 14.7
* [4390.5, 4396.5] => 15.6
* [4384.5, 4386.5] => 14.5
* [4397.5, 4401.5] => 14.9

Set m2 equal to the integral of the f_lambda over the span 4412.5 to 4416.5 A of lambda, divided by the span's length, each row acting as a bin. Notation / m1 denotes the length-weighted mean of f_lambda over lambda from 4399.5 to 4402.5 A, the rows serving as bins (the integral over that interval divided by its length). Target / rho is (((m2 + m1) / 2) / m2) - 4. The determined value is -3.05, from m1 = 14.7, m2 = 16.5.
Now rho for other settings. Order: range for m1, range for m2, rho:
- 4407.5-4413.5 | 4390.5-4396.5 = -2.98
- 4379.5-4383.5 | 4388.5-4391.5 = -2.97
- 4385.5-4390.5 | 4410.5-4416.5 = -3.06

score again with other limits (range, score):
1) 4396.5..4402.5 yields 0.76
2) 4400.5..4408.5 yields 0.79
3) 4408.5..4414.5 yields 0.31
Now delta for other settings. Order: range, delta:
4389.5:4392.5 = 13.7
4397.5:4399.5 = 15.3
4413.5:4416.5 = 16.5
